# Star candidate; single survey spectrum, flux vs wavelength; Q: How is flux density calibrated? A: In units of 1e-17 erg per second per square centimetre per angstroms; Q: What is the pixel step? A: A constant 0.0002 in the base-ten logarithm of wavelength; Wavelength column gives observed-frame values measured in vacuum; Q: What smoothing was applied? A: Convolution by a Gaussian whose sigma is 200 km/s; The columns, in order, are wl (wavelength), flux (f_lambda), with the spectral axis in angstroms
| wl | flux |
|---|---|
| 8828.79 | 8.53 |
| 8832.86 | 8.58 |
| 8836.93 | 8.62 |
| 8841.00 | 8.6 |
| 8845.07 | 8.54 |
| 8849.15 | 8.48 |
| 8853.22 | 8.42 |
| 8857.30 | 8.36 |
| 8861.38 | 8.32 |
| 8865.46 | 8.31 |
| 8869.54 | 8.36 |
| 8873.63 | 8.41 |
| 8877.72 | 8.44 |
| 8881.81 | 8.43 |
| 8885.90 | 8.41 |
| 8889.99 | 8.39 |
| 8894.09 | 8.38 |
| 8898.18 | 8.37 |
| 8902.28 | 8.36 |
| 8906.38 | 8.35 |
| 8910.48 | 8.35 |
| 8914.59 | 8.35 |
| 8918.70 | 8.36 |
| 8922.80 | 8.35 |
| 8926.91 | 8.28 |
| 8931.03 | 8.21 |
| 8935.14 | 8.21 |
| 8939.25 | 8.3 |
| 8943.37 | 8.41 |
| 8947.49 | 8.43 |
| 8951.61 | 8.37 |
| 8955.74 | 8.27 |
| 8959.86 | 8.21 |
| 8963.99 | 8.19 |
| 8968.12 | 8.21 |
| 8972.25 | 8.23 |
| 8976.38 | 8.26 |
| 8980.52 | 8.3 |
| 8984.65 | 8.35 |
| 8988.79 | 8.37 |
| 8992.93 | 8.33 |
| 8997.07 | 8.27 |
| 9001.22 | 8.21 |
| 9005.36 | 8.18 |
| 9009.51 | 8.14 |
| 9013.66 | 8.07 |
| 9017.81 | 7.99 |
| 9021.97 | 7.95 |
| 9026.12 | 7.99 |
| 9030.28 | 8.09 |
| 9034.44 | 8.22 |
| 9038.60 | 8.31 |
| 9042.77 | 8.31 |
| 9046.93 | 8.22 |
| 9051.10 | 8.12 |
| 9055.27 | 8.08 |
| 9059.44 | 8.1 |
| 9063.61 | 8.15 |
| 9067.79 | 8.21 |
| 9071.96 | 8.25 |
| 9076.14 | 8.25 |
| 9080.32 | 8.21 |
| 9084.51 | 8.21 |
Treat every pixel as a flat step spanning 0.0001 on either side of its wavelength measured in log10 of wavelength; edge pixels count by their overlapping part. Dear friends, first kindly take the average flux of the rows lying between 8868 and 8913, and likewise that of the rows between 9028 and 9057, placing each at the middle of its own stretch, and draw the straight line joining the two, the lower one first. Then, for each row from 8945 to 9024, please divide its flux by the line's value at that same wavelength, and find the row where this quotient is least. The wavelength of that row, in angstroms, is 9021.97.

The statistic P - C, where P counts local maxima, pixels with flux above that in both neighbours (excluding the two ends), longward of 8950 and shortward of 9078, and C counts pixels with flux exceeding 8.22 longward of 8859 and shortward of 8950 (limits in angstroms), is -19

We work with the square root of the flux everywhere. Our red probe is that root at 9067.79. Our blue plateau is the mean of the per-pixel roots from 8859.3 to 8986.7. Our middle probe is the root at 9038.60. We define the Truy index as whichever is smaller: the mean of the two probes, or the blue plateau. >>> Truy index 2.874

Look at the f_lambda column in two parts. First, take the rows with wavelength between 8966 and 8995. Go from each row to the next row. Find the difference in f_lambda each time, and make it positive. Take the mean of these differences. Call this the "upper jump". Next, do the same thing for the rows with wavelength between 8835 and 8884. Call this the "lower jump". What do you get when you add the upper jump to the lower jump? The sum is 0.074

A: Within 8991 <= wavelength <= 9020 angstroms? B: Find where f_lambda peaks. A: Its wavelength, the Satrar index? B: 8992.93 angstroms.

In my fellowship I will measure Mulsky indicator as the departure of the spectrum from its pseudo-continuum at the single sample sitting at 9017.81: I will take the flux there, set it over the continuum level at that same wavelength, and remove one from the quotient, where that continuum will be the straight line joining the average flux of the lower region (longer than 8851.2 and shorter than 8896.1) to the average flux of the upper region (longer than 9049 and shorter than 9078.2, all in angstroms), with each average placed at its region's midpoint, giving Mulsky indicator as -0.028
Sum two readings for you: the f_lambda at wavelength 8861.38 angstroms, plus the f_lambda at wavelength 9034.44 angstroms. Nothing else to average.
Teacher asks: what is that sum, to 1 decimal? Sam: 16.5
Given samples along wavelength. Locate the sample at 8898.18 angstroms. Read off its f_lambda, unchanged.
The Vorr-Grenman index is 8.37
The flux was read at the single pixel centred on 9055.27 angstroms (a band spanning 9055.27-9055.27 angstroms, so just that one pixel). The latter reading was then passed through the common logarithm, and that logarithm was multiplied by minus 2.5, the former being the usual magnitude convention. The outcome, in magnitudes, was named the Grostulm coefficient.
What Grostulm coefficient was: -2.27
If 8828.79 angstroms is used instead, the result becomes -2.33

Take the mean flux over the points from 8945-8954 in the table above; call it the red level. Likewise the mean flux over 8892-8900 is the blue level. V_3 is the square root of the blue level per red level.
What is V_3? 1.00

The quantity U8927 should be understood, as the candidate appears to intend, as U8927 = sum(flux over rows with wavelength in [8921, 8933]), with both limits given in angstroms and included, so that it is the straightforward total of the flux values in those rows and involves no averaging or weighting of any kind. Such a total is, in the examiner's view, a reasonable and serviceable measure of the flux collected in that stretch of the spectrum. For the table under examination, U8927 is 24.8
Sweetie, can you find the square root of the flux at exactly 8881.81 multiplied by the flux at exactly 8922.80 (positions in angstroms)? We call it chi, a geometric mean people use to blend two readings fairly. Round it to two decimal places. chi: 8.39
